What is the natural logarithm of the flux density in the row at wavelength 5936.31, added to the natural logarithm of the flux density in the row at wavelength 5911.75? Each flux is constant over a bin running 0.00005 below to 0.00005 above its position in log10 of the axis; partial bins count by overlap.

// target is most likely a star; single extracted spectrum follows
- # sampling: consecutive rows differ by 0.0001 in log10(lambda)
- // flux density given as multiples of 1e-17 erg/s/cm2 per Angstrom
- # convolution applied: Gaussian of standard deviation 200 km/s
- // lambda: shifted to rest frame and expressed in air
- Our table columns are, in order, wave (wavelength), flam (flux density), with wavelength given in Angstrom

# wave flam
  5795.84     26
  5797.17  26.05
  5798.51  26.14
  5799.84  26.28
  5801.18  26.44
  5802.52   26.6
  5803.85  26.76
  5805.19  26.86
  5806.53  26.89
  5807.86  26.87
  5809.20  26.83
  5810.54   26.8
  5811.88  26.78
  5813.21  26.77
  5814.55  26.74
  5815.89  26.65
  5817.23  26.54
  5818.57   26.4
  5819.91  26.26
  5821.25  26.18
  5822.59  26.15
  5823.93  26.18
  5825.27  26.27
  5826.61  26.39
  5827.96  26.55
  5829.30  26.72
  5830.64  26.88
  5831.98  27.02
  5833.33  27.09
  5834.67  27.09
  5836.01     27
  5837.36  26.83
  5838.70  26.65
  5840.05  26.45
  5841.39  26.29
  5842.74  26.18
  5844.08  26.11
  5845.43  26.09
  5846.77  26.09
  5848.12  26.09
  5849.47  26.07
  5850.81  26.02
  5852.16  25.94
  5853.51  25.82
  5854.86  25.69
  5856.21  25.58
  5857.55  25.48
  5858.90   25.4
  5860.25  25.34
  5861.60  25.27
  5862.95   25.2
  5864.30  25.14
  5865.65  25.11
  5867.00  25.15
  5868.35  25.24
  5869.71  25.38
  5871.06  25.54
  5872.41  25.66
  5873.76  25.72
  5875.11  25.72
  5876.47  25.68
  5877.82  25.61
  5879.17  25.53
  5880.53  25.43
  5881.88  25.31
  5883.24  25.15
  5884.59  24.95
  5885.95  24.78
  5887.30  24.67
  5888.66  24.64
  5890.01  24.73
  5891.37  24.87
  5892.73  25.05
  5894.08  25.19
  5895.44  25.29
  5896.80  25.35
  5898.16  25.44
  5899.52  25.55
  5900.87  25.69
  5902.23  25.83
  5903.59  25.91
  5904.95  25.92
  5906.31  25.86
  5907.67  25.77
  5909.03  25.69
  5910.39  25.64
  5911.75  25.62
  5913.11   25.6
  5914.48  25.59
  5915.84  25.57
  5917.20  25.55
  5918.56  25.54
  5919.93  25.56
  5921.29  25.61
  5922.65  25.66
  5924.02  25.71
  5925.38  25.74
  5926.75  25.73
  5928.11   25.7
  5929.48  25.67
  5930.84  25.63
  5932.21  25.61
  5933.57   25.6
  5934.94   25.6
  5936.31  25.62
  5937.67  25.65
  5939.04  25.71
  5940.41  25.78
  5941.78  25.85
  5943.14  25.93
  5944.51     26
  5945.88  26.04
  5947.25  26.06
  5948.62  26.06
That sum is 6.49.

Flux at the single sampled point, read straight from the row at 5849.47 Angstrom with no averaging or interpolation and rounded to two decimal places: 26.07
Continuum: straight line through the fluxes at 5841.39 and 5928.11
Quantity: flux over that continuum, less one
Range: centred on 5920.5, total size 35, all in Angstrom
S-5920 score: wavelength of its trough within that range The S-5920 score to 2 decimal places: 5918.56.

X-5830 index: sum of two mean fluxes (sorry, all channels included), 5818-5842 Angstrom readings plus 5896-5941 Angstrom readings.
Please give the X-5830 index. 52.2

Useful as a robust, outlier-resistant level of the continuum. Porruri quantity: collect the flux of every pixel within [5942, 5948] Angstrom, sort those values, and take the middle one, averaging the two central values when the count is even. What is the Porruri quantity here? 26.0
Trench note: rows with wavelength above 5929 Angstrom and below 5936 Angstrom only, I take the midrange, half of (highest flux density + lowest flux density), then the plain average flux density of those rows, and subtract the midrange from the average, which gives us -0.01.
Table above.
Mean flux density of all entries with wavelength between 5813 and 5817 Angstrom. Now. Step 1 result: 26.7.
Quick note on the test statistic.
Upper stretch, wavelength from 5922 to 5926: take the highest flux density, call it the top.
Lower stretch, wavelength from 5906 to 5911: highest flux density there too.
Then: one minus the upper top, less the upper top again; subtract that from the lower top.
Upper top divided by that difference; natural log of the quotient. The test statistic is -1.09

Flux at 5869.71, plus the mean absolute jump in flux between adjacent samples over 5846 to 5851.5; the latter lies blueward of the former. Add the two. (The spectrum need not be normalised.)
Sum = 25.4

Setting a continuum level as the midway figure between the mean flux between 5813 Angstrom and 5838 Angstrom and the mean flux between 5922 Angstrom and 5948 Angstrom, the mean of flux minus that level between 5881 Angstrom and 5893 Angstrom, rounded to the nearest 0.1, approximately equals -1.3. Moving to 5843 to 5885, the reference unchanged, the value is -0.6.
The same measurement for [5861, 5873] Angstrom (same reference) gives -0.9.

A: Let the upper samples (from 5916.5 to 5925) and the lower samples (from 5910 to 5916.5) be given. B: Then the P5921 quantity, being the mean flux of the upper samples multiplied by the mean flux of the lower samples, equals 656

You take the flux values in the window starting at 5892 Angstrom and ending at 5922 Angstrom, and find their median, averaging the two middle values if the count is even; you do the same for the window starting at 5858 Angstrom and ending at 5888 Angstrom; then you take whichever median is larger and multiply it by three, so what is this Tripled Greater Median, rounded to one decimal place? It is 76.8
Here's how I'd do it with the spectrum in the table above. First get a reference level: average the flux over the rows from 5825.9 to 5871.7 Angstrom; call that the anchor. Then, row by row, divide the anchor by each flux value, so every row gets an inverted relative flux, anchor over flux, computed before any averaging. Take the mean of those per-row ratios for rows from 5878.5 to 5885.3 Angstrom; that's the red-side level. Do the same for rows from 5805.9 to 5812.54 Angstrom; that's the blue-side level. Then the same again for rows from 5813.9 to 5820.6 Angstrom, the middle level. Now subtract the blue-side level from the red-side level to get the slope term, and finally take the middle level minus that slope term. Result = 0.92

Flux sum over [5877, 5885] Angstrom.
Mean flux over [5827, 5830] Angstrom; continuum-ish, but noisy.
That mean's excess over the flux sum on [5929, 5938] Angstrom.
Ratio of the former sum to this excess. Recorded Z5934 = -1.0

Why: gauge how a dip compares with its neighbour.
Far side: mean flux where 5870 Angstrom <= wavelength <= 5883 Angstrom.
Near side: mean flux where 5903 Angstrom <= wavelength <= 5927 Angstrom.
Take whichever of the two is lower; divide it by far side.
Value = 1.00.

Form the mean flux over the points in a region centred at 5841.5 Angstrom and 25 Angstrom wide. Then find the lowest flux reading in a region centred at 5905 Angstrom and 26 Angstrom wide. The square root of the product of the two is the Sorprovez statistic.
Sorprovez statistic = 25.7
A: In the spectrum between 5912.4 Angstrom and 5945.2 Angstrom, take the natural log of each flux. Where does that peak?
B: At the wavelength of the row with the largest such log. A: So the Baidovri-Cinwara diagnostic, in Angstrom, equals 5944.51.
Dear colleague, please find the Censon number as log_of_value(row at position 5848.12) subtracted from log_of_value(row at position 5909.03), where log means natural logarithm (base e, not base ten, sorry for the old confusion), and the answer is -0.02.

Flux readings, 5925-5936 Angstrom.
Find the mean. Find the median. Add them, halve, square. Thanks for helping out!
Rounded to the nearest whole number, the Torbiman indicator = 658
